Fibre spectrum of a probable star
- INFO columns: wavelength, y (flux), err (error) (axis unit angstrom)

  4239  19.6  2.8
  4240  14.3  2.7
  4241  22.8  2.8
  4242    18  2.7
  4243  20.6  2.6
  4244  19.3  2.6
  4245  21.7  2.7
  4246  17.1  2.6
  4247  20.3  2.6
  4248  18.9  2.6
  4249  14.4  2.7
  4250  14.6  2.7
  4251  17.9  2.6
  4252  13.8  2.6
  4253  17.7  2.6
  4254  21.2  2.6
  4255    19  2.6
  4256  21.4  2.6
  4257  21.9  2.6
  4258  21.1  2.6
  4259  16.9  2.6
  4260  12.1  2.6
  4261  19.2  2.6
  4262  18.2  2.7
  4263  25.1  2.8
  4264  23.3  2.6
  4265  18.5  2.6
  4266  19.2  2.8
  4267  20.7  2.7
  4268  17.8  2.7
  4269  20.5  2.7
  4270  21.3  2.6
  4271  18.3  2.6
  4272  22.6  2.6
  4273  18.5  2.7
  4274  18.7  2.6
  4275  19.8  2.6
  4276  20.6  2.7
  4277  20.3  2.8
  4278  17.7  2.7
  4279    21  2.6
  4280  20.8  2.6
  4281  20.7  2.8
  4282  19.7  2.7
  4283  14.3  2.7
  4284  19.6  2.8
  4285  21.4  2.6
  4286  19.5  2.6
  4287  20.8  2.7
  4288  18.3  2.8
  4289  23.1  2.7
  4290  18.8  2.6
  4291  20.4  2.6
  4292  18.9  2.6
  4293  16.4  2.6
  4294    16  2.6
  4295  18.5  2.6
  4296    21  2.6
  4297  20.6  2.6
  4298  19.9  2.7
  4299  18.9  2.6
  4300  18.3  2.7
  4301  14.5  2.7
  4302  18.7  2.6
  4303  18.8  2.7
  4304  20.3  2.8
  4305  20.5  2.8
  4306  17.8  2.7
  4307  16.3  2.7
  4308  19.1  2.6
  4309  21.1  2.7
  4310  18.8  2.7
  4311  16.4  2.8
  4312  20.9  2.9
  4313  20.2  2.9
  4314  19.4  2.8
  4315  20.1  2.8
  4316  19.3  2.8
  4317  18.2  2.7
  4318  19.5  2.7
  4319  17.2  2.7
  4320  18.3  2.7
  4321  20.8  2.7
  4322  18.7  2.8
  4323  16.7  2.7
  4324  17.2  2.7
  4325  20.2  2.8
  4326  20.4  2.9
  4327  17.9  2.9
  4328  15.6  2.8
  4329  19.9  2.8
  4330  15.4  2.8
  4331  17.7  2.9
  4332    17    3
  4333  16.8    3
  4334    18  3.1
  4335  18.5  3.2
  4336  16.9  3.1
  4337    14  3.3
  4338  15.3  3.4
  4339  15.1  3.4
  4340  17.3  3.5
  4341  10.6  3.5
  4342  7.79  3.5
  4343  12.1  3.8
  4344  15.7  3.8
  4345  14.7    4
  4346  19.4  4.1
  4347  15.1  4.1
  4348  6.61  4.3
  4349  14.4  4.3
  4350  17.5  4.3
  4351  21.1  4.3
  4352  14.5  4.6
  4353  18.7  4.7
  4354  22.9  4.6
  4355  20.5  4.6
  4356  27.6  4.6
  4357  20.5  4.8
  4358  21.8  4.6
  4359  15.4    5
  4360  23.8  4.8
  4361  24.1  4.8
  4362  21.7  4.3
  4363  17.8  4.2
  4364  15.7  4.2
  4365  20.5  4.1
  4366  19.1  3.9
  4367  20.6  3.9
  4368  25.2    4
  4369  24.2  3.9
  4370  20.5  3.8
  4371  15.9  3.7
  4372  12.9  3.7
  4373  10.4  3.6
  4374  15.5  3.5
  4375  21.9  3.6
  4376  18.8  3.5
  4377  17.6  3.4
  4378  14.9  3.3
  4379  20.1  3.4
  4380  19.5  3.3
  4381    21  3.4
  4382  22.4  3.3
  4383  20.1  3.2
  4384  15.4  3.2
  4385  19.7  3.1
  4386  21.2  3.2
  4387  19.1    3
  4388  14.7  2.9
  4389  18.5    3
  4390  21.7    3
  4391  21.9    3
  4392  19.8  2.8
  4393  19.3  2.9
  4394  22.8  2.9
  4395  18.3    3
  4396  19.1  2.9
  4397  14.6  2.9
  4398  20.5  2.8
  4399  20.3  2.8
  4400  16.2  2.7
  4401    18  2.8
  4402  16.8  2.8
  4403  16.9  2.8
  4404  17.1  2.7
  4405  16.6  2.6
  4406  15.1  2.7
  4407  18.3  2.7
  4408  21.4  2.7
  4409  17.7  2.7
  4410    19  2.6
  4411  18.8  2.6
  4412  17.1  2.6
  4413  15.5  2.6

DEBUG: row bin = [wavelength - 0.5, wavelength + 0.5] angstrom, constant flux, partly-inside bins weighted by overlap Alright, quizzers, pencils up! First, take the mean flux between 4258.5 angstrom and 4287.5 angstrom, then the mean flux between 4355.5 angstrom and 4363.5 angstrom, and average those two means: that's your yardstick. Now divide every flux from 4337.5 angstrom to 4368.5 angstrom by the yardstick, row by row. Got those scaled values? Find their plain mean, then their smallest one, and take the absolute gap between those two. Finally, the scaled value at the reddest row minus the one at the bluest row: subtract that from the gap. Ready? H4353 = 0.065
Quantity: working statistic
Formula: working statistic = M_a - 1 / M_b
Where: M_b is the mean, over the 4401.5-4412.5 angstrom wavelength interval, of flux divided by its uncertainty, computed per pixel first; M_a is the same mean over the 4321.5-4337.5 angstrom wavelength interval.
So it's 5.9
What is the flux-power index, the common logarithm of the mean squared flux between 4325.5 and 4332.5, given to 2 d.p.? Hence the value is 2.50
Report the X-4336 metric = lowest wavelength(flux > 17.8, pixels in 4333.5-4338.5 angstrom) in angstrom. 4334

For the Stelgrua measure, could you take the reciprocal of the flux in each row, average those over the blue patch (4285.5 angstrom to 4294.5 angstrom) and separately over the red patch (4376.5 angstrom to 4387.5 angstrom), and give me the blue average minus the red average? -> 0.000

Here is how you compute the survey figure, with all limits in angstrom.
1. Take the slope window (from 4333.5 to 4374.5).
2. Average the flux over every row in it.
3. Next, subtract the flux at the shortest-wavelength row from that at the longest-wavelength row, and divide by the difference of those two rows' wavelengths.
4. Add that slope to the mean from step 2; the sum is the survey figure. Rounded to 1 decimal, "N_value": 17.5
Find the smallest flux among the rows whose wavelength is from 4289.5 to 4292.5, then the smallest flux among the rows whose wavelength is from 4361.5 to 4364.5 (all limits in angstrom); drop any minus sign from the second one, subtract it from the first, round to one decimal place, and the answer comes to 3.1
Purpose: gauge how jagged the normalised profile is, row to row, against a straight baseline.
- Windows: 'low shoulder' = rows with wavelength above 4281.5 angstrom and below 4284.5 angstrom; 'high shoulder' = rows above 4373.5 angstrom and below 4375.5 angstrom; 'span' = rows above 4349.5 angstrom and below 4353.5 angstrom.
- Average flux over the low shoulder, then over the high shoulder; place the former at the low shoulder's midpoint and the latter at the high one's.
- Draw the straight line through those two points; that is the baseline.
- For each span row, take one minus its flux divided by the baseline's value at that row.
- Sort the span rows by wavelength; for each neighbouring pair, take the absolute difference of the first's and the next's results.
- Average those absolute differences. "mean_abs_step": 0.26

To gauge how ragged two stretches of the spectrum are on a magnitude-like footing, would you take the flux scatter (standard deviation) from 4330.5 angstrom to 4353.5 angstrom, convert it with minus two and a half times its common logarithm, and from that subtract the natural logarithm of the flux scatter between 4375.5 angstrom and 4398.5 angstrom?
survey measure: -2.2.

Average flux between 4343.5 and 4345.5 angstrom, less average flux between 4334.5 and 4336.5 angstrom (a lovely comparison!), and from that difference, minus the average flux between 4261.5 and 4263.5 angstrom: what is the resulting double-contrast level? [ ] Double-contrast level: -24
